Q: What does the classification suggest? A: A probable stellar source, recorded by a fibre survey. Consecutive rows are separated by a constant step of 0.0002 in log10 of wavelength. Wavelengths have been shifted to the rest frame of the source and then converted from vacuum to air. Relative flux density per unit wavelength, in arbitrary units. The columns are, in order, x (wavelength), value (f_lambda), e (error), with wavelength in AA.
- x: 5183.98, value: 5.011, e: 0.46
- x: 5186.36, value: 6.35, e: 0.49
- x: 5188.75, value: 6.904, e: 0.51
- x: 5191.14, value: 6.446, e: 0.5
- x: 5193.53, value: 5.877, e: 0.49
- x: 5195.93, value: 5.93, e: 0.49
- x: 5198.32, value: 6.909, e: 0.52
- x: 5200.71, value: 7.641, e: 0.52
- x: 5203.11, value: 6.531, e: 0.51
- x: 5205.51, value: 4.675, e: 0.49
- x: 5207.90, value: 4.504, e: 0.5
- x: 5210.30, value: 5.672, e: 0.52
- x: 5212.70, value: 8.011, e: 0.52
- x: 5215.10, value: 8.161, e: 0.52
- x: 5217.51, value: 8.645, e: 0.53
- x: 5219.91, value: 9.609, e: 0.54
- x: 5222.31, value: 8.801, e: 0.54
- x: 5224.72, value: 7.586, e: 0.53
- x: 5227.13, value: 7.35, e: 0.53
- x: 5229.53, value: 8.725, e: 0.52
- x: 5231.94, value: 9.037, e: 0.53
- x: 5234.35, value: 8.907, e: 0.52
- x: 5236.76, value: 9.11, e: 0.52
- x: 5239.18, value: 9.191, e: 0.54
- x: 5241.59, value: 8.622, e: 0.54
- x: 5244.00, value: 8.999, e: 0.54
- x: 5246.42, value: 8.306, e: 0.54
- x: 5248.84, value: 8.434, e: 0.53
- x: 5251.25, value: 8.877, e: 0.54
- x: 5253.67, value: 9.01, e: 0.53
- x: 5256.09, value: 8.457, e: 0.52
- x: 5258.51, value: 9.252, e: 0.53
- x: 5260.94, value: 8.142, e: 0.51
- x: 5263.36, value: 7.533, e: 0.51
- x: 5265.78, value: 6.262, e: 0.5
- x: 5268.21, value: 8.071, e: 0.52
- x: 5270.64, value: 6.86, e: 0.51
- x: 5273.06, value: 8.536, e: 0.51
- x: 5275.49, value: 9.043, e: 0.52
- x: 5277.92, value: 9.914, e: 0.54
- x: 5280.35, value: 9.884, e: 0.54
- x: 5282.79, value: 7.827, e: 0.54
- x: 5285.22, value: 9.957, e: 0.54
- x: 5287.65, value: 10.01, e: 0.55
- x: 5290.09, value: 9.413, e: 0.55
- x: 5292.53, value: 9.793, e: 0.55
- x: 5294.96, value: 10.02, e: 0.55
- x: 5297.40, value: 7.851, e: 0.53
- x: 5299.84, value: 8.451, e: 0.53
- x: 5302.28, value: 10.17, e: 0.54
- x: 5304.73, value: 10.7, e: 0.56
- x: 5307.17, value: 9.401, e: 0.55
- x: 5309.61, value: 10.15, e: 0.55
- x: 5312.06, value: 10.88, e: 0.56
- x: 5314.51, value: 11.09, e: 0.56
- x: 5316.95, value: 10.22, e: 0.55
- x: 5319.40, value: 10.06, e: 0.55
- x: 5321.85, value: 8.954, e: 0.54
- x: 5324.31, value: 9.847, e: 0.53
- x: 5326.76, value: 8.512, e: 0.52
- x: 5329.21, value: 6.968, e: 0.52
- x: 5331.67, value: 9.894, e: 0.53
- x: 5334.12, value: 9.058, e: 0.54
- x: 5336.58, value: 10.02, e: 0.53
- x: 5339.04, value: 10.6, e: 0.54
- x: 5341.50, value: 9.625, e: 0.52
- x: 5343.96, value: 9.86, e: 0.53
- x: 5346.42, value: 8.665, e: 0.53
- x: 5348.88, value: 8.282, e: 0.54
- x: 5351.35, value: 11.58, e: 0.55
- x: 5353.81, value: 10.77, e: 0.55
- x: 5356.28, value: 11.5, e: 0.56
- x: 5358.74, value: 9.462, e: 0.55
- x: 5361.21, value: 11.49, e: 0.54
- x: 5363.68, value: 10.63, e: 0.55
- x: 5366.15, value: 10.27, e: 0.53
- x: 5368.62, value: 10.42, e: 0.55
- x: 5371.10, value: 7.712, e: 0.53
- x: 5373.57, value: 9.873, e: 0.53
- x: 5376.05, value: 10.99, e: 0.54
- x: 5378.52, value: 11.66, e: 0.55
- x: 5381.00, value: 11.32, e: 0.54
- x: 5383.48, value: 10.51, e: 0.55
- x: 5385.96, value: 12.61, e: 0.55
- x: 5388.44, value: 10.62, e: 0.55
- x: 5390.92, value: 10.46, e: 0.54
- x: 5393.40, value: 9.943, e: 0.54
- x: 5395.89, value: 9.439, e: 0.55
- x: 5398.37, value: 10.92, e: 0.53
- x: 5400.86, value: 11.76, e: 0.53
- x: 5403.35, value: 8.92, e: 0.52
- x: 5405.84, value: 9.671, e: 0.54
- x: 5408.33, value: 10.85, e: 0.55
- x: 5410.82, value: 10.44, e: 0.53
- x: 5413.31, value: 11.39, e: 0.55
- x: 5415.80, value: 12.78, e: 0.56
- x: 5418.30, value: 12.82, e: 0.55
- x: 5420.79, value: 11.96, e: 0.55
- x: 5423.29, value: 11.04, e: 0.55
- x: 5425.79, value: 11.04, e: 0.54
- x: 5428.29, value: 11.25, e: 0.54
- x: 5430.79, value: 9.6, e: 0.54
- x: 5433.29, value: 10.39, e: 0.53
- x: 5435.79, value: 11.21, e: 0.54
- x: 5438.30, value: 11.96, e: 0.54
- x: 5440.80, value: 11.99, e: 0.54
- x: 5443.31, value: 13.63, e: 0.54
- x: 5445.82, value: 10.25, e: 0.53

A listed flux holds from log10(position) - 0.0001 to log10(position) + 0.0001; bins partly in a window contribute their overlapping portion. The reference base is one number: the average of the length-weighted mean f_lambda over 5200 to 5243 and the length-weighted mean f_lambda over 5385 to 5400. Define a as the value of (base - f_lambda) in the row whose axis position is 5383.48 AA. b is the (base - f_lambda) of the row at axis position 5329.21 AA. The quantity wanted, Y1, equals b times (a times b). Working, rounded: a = -1.3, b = 2.3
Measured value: -7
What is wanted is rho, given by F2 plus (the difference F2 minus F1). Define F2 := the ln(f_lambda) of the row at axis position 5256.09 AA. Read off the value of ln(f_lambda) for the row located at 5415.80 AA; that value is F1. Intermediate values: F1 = 2.55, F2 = 2.13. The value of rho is 1.72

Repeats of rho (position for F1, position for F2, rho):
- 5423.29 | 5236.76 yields 2.02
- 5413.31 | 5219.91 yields 2.09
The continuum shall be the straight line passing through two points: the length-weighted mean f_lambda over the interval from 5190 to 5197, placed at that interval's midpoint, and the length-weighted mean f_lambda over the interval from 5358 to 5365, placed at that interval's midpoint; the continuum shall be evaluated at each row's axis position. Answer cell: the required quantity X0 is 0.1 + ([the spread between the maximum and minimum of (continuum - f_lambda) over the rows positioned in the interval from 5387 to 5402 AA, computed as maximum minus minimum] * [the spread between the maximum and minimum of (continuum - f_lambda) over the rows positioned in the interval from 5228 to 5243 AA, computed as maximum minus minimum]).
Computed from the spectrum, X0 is 2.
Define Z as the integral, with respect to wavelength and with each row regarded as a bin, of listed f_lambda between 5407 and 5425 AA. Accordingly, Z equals 209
